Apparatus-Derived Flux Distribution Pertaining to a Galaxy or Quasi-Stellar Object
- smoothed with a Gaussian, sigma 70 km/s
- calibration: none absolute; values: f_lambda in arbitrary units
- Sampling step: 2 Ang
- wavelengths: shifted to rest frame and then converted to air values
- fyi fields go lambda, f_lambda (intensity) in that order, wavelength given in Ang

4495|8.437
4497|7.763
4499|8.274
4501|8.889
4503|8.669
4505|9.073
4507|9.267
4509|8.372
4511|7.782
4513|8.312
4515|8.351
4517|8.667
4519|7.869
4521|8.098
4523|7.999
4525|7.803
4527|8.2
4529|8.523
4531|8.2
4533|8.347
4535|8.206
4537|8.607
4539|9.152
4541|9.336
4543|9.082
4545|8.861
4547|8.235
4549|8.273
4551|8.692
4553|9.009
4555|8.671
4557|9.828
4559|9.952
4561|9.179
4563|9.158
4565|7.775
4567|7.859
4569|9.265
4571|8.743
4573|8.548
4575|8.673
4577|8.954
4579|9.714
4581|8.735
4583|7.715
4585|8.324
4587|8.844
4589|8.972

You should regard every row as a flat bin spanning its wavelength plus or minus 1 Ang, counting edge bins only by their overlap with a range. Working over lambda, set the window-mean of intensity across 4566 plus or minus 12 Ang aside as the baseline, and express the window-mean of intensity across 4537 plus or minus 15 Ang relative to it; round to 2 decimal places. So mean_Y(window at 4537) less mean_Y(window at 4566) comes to -0.38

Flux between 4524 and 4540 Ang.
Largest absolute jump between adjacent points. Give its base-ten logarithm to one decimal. -0.3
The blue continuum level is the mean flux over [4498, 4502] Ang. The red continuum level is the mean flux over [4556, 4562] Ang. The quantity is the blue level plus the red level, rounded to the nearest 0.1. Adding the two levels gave 18.2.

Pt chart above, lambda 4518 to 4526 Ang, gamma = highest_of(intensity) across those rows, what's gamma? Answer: 8.098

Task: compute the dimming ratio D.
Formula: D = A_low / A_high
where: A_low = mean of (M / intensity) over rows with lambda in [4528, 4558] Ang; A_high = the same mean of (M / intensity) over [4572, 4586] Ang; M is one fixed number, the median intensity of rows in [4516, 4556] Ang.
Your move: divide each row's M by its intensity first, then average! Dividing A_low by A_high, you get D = 0.99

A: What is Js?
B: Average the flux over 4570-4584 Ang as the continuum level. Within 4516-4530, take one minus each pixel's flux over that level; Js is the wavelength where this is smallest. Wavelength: 4517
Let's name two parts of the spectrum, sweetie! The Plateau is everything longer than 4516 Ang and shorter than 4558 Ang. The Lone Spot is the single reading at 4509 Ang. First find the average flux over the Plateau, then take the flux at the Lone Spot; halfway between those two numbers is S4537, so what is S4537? 8.46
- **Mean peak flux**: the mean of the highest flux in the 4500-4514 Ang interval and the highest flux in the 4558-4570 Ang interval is 9.6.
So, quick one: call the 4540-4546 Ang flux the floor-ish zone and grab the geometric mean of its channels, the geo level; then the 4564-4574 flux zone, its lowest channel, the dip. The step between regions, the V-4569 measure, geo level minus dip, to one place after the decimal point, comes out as 1.3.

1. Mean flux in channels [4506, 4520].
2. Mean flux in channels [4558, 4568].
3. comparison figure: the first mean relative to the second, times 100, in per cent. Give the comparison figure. 95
